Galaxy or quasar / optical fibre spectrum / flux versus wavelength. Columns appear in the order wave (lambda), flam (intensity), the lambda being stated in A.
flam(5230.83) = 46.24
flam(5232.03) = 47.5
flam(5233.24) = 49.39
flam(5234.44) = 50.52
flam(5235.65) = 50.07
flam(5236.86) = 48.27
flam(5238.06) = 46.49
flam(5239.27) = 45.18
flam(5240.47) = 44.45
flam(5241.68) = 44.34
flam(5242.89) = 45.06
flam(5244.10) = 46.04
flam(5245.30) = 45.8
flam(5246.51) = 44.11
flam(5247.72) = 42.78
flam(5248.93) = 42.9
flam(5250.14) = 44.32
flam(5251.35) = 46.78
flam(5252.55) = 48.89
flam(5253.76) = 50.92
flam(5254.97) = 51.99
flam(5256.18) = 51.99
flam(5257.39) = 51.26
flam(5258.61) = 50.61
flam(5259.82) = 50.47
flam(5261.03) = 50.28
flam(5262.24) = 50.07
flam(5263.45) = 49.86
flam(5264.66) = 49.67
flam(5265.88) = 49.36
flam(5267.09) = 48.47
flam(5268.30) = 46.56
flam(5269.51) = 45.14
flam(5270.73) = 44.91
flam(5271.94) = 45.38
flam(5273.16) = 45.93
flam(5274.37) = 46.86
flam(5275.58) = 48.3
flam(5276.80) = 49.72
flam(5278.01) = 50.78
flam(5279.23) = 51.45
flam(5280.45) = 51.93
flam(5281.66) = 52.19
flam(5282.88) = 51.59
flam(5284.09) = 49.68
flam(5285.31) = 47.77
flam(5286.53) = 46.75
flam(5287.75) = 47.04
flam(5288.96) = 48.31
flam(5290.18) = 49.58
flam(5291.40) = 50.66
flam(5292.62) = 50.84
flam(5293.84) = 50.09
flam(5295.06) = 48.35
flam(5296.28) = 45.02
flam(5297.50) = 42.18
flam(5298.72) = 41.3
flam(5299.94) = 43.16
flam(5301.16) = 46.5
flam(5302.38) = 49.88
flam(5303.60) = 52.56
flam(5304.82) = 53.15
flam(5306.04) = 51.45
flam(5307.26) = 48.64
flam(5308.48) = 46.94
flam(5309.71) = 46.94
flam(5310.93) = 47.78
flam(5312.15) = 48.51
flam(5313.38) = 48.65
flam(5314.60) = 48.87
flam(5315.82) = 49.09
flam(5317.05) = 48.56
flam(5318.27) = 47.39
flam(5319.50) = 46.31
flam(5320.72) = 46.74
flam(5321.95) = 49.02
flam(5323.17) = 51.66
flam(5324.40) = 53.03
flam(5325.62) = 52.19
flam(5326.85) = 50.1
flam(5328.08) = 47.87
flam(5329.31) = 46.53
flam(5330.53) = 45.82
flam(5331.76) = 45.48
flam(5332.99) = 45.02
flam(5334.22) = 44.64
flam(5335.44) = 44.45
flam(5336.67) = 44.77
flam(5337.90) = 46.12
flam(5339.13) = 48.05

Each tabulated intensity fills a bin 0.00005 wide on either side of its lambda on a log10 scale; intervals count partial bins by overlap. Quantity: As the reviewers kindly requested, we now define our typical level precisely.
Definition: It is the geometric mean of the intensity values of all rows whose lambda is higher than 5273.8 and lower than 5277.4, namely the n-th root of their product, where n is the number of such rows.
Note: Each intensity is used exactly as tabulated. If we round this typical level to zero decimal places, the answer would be 48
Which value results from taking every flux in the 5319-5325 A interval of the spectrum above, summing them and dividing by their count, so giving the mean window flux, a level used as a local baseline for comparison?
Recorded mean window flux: 49.4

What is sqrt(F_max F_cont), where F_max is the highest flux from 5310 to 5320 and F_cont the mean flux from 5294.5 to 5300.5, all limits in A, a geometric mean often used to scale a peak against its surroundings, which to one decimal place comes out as 46.5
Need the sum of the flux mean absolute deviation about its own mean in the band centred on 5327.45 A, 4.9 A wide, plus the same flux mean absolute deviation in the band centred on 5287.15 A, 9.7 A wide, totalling 3.4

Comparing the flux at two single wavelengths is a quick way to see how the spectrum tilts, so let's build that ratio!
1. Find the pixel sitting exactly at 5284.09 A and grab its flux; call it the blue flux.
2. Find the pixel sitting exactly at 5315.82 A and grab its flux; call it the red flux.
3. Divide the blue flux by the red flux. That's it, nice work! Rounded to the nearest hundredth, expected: 1.01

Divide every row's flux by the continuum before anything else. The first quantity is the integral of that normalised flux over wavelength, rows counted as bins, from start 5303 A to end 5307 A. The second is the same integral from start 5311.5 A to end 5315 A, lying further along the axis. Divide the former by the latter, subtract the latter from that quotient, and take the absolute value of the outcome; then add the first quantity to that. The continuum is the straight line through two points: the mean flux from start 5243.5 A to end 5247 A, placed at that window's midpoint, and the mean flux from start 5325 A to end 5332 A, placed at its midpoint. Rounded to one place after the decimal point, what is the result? 6.7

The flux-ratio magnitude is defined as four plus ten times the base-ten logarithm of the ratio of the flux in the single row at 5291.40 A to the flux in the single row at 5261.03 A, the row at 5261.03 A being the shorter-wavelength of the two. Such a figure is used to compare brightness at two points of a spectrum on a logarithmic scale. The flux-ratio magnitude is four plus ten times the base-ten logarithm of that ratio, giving 4.03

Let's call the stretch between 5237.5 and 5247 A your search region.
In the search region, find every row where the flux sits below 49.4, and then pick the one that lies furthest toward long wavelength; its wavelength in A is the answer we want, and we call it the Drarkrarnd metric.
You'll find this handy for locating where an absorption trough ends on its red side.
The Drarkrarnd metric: 5246.51 A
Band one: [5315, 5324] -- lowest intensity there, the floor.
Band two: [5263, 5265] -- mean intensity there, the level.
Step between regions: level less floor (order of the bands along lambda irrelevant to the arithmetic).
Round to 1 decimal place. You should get 3.5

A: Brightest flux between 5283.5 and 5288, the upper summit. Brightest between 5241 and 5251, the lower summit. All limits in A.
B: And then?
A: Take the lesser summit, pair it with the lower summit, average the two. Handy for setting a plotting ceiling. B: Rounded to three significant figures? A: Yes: 46.0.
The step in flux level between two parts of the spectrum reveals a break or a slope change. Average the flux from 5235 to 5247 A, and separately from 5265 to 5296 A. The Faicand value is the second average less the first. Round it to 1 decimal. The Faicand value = 2.7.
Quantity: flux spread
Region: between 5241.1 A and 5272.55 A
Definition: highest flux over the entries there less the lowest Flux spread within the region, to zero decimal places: 9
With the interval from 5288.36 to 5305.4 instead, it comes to 12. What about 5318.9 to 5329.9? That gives 7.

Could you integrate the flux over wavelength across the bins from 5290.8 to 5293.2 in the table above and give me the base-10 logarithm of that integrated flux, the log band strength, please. 2.09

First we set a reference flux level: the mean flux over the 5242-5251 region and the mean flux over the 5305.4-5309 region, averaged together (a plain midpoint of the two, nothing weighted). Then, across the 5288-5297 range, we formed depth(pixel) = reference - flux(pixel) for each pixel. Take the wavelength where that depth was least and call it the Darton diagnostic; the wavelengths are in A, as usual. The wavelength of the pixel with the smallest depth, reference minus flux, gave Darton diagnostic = 5292.62 A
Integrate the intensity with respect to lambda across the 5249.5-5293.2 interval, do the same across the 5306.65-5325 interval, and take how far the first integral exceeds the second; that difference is 1253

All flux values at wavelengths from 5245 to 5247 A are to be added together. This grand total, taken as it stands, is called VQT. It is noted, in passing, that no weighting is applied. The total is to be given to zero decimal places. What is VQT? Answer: 90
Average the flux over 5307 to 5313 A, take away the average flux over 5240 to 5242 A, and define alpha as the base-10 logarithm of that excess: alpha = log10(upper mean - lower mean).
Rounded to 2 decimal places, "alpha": 0.53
